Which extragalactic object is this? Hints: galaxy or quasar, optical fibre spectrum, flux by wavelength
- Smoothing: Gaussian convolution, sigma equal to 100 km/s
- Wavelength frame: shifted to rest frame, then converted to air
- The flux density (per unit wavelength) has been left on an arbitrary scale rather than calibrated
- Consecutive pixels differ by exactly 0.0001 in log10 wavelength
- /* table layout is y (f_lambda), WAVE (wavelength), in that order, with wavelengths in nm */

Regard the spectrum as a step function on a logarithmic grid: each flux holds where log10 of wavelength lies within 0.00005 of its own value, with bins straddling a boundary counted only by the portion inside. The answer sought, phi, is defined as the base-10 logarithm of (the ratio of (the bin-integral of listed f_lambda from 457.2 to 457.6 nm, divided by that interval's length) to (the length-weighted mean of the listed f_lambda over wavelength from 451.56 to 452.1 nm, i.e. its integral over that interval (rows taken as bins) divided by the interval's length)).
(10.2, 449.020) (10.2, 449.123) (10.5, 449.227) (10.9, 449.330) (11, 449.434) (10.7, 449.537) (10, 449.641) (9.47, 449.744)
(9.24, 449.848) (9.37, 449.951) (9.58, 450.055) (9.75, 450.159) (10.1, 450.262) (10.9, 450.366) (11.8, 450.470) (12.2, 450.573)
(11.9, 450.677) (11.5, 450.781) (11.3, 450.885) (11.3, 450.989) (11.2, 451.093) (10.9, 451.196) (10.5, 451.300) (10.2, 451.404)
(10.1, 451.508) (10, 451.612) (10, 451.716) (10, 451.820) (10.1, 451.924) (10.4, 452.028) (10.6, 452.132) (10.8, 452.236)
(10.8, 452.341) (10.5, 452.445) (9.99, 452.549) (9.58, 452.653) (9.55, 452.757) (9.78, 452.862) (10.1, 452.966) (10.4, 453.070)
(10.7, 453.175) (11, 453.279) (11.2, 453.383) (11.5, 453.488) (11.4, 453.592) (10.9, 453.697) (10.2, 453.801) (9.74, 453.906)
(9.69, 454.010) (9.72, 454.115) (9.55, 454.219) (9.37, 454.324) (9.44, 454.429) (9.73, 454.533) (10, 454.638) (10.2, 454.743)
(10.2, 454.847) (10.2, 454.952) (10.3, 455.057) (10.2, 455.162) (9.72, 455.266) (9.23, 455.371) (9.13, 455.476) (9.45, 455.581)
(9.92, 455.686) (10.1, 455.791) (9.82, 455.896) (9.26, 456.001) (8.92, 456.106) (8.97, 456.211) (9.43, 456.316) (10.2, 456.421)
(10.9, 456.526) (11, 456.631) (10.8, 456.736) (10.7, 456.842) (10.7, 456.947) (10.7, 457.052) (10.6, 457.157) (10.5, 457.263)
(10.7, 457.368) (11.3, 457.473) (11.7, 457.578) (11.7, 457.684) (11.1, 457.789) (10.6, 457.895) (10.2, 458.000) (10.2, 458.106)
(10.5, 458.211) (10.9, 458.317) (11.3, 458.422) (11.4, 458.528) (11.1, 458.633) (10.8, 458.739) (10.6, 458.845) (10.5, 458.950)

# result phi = 0.04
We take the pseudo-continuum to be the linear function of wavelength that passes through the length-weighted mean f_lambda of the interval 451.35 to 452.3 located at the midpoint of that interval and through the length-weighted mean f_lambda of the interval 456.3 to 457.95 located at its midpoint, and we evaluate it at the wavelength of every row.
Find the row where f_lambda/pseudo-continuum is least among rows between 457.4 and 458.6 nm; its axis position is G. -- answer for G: 458.106 nm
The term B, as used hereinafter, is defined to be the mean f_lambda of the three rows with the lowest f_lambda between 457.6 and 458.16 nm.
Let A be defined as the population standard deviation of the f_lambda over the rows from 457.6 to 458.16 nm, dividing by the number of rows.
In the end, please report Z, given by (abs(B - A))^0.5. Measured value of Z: 3.12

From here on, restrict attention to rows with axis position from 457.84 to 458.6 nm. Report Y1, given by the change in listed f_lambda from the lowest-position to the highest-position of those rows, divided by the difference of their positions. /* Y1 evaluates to 1.3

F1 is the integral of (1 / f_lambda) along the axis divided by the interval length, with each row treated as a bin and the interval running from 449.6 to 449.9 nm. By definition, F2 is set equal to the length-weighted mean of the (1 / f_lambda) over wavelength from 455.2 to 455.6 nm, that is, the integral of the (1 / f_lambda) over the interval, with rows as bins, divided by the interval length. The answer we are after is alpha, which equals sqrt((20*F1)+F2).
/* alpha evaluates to 1.49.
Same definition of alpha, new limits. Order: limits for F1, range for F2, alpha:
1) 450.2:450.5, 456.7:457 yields 1.40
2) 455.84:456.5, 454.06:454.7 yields 1.49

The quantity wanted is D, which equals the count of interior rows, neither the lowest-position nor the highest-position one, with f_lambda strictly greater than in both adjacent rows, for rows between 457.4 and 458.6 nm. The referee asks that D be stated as 0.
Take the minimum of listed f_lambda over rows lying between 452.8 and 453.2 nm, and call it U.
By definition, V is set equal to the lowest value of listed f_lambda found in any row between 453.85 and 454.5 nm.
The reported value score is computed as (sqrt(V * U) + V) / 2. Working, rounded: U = 9.78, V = 9.37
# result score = 9.5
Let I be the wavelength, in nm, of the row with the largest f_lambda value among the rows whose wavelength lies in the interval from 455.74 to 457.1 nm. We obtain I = 456.631 nm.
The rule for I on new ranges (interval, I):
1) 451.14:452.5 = 451.196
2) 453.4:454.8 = 453.488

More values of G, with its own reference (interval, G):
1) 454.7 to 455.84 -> 455.476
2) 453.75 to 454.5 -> 454.324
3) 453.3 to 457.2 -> 456.106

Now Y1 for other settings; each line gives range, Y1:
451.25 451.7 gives -1.6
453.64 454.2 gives -2.8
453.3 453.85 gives -2.4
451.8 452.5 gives 0.8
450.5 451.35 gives -2.3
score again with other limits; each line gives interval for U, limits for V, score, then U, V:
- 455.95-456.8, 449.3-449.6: 10.2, 8.92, 10.7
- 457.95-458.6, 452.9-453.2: 10.1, 10.2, 10.1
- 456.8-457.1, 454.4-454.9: 9.7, 10.7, 9.44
